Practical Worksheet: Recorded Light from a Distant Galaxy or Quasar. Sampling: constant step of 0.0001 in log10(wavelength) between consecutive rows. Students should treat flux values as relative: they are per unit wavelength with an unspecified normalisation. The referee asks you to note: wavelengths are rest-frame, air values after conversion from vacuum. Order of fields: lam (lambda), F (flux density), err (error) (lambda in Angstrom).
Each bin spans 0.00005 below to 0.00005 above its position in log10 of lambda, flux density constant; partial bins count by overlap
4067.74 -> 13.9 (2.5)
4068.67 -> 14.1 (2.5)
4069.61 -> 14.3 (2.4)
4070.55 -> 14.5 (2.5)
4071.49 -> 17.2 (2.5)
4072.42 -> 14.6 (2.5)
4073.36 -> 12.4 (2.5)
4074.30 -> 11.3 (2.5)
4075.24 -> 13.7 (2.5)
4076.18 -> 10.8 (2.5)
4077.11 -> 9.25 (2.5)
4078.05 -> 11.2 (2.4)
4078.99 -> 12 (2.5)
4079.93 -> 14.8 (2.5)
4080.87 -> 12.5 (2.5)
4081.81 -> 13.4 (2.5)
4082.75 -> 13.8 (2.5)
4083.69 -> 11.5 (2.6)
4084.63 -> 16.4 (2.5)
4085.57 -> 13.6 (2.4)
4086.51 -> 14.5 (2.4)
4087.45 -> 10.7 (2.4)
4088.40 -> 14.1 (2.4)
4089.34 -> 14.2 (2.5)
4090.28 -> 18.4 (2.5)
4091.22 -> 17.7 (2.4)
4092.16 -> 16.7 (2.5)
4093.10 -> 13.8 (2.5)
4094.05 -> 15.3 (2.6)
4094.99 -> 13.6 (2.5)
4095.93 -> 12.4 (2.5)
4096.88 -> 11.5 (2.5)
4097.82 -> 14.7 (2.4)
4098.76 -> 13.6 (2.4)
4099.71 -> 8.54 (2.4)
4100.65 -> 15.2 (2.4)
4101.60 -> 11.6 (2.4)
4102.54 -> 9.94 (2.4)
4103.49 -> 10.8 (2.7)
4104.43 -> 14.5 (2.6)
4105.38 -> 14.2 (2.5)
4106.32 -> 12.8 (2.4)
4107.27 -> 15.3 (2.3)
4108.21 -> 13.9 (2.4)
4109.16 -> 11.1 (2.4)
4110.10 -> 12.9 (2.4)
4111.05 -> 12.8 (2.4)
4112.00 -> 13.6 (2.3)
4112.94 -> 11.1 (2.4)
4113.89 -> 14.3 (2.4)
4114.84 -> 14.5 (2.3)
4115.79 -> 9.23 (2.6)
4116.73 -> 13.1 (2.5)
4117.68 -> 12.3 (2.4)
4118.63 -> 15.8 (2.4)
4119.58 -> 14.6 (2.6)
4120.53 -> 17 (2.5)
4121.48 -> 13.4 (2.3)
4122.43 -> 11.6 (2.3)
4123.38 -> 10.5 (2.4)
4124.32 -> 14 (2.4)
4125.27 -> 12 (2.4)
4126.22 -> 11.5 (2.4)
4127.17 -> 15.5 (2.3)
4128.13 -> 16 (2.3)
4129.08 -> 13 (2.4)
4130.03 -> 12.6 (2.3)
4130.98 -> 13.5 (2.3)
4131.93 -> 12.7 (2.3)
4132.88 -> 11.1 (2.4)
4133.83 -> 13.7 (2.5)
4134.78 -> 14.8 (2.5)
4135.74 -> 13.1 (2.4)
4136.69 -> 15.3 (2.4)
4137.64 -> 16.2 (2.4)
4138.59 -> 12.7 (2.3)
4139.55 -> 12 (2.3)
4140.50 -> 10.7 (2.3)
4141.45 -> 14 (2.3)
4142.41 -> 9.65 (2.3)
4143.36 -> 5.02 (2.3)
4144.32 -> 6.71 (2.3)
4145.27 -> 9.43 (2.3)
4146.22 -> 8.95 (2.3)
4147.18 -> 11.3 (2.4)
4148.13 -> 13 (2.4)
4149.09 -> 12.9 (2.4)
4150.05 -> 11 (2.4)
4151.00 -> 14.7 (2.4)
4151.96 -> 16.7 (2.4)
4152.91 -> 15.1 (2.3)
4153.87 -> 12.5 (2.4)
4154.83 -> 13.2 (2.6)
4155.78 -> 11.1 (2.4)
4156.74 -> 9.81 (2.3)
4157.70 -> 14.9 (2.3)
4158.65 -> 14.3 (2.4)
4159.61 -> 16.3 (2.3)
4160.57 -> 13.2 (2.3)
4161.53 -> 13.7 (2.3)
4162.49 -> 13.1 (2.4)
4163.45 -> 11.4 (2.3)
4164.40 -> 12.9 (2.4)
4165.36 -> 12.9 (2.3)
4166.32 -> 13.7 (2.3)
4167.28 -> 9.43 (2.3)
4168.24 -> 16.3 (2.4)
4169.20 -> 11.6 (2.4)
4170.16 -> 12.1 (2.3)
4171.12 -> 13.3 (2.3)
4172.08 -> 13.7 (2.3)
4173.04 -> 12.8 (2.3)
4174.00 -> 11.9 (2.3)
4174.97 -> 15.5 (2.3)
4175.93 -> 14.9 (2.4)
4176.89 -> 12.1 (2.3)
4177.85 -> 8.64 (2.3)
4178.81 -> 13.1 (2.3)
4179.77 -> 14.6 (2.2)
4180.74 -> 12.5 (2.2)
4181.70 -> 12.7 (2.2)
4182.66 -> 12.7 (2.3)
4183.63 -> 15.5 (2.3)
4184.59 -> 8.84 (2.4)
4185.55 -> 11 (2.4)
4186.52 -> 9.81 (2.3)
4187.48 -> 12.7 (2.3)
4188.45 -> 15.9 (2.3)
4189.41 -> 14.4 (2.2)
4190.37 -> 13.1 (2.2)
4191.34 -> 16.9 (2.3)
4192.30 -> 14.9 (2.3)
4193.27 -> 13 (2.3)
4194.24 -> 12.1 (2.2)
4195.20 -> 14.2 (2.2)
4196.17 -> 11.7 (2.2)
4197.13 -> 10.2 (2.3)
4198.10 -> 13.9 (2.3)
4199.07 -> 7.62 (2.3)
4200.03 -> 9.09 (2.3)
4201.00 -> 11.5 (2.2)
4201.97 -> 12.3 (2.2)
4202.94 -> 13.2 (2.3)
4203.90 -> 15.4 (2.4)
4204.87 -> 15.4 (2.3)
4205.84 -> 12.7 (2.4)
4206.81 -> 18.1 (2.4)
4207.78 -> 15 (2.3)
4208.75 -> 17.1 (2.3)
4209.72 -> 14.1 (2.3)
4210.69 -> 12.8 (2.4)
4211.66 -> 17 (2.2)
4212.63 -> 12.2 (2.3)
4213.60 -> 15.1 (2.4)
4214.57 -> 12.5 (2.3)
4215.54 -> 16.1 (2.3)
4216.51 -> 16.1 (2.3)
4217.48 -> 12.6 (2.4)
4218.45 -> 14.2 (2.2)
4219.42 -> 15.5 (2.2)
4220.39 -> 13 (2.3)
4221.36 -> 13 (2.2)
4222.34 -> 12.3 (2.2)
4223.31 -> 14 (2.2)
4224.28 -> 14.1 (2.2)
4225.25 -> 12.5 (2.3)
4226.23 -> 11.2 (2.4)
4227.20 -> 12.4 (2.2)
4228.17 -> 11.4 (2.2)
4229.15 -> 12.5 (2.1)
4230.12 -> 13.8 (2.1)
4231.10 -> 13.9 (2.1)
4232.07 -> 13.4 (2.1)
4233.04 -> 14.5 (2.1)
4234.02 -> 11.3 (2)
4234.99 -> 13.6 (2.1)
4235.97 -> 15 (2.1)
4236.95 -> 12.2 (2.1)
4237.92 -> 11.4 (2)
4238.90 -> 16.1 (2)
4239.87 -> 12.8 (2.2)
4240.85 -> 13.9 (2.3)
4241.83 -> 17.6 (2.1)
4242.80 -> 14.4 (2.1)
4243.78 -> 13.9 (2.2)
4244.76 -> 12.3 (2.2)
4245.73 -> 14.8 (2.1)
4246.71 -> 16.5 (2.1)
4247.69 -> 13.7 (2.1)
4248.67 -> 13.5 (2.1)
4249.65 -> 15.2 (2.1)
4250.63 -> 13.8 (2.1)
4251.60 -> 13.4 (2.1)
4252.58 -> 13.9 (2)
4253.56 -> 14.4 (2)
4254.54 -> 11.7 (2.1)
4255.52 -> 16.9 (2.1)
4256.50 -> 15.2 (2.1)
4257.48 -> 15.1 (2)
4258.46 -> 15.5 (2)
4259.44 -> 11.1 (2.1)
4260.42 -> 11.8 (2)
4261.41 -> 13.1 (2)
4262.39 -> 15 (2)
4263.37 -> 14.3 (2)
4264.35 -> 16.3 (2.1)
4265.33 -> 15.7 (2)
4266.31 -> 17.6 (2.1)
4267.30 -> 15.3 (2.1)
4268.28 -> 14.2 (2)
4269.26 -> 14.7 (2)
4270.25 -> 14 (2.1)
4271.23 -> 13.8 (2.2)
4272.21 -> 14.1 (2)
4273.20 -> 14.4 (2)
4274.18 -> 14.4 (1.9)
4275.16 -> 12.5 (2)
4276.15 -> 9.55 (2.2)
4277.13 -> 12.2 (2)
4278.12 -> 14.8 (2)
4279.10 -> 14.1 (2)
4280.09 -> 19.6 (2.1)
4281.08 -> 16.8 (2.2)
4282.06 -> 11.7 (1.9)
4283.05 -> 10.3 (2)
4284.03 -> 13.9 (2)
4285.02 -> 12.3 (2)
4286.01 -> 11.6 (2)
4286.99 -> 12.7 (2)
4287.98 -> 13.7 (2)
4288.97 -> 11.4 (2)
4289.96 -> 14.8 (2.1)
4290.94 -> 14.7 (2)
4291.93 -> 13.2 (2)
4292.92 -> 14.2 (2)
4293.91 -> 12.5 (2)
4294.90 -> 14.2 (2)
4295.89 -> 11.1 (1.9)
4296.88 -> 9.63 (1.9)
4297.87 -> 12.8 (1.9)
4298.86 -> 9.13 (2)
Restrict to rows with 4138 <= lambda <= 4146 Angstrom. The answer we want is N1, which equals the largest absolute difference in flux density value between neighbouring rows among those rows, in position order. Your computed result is 4.6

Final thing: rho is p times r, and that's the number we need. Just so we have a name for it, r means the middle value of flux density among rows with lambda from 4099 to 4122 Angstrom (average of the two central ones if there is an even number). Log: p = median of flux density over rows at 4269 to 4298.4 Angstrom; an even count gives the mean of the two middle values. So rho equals 182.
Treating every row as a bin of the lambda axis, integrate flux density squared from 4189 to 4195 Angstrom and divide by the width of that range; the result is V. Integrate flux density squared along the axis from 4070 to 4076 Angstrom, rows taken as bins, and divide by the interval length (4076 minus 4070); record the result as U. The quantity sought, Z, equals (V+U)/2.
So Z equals 197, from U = 194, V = 200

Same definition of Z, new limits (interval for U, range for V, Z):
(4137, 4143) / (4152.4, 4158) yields 163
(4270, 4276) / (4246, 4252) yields 197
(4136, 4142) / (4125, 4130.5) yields 184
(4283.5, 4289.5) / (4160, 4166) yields 164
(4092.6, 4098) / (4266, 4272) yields 202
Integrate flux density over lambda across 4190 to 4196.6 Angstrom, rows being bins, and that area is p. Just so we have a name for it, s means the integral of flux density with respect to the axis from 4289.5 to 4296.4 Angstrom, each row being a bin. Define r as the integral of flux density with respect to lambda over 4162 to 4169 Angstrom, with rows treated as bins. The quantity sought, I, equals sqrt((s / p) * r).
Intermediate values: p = 90.5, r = 89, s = 93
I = 9.6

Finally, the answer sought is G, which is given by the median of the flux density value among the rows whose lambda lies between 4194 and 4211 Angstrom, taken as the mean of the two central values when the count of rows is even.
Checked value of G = 13.0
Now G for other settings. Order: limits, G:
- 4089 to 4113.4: 13.6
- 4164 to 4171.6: 12.9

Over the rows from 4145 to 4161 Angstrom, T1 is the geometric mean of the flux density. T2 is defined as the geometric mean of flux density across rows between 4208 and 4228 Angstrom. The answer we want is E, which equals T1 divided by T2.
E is 0.92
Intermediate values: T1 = 12.6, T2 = 13.8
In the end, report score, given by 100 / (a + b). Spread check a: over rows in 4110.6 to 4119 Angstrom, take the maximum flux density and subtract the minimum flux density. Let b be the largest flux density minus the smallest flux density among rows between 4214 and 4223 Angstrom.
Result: 9.6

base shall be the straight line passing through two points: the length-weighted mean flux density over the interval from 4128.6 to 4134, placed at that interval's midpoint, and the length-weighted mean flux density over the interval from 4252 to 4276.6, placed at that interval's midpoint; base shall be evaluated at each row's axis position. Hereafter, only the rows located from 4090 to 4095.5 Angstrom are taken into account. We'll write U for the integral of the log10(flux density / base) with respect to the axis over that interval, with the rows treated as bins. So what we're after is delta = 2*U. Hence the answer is 1.2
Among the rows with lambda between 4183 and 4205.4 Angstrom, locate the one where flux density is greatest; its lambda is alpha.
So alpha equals 4191.34 Angstrom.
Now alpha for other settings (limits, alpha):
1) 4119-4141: 4120.53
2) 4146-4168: 4151.96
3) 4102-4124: 4120.53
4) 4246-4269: 4266.31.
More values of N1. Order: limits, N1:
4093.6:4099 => 3.2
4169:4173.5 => 1.2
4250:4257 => 5.2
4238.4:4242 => 3.7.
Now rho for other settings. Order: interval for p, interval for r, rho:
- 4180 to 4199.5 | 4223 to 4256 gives 175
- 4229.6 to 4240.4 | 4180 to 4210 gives 177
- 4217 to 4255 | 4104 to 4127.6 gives 184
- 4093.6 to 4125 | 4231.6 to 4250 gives 186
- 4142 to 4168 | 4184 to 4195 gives 168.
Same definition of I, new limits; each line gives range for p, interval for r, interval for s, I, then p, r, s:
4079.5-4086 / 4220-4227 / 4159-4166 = 9.7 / 89.1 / 90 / 94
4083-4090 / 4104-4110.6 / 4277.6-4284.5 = 9.6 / 95.9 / 89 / 100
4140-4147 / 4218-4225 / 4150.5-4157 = 11.3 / 65.2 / 96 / 87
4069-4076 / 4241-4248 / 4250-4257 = 10.3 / 97.0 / 103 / 100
